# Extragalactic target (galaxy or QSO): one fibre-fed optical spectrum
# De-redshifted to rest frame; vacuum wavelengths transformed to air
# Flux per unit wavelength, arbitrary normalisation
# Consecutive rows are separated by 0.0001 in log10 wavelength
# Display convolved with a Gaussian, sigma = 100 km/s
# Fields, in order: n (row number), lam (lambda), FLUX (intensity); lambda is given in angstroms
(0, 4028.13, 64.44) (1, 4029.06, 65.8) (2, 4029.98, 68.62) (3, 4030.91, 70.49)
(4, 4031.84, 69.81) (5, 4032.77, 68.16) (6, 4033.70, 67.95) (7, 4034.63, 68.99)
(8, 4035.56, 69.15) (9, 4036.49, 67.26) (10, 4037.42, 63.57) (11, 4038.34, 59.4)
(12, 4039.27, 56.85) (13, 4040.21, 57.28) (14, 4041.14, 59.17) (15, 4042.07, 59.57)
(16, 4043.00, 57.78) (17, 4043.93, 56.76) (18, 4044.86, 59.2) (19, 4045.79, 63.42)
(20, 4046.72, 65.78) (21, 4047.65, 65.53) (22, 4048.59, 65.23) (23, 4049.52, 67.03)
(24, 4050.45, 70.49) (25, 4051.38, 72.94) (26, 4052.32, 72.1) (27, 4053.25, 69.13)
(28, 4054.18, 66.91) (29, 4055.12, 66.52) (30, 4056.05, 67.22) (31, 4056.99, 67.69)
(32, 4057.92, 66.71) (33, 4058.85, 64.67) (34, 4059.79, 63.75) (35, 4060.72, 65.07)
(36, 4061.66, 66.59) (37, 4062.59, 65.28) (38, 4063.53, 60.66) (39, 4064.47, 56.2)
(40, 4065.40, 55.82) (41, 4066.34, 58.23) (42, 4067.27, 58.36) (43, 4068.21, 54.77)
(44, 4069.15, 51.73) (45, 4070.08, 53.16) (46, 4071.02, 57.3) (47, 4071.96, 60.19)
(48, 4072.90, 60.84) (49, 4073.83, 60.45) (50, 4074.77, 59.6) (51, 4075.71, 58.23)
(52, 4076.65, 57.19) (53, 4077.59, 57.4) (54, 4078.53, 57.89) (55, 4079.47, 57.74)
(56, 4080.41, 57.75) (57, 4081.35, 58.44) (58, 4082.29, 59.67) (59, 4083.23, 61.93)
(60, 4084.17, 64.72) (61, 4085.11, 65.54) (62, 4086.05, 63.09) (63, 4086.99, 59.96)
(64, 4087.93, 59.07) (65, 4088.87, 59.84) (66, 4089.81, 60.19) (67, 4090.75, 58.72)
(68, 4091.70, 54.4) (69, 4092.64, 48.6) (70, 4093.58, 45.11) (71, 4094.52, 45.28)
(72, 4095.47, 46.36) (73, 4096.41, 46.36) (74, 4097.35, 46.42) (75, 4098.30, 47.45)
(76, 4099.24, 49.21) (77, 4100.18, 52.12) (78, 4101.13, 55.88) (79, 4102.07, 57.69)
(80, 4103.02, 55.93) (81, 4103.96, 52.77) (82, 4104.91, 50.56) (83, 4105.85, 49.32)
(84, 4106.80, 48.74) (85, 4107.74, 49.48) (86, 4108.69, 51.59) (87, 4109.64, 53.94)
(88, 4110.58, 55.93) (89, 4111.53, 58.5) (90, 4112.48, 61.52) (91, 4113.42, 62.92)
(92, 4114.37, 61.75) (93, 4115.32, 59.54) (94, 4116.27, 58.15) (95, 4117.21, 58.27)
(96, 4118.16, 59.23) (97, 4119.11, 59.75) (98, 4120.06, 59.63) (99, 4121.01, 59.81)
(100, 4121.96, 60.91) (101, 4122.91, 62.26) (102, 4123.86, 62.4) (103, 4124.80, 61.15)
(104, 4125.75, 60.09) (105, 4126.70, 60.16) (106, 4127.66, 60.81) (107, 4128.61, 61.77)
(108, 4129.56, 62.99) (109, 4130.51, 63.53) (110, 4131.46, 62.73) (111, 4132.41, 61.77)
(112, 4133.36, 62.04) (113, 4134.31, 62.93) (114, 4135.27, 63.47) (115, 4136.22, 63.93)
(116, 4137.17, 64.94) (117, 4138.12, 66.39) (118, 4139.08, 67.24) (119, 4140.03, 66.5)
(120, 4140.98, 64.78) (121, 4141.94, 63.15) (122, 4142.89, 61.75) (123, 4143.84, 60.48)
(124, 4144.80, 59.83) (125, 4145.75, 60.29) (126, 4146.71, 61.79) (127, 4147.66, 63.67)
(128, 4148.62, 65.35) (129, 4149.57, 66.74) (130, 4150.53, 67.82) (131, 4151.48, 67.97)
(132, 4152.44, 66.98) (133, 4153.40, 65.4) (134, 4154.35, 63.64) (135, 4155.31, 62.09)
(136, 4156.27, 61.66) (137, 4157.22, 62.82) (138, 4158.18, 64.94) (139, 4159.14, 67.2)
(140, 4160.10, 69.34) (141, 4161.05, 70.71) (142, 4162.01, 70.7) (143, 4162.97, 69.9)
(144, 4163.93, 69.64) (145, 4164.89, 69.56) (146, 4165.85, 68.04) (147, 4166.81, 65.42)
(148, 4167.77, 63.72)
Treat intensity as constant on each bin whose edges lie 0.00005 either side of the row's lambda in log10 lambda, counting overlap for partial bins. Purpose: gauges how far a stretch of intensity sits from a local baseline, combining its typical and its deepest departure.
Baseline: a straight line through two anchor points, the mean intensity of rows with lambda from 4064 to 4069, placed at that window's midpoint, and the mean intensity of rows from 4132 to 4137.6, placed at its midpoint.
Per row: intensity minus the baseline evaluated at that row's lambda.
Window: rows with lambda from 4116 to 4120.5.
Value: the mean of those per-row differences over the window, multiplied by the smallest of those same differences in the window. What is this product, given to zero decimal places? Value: 8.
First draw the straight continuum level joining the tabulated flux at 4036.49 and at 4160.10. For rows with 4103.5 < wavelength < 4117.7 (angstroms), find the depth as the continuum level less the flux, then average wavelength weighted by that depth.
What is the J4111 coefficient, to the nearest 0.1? 4109.4 angstroms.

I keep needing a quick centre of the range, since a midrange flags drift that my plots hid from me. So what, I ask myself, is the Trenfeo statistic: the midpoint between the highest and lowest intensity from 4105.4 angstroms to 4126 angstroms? 56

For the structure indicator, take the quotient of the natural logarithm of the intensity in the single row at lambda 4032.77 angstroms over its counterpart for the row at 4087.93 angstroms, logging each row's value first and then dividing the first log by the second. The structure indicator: 1.035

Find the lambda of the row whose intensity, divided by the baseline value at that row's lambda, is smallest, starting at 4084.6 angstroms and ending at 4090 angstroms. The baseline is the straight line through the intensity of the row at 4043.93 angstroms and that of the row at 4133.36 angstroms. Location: 4087.93 angstroms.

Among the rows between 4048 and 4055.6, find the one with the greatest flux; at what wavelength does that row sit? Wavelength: 4051.38 angstroms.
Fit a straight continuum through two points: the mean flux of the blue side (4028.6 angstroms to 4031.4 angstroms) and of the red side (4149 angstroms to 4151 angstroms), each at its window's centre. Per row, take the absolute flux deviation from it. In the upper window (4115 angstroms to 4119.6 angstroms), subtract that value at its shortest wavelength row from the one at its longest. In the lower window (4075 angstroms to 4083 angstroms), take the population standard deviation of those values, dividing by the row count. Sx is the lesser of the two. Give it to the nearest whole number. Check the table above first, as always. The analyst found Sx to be 0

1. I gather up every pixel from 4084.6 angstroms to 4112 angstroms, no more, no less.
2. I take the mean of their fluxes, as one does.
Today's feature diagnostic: 53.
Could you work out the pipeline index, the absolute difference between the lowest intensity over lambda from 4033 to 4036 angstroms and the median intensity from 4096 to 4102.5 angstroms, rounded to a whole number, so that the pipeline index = 19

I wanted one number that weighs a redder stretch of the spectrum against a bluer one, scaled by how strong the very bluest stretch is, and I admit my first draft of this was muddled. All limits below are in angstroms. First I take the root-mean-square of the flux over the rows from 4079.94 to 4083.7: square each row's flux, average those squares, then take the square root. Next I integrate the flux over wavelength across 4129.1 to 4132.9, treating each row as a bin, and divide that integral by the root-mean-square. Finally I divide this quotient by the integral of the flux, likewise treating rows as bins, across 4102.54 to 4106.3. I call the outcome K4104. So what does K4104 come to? 0.020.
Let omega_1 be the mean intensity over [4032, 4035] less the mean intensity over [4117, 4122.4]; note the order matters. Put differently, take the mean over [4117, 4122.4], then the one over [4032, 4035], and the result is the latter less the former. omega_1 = 9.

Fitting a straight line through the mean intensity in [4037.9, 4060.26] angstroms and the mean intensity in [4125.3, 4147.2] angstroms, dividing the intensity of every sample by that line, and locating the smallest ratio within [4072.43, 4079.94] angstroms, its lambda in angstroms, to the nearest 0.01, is 4076.65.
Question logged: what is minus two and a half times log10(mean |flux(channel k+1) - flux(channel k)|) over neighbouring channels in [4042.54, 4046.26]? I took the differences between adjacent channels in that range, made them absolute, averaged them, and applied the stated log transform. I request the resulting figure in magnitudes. -1.0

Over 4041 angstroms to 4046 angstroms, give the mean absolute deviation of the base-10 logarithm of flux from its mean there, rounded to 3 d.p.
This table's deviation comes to 0.010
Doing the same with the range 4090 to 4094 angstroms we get 0.041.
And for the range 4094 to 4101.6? 0.025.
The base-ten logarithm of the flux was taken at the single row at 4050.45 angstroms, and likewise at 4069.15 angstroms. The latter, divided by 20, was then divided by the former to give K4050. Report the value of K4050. 0.0464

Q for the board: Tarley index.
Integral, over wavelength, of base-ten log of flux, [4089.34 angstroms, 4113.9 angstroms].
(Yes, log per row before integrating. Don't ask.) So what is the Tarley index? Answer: 42.2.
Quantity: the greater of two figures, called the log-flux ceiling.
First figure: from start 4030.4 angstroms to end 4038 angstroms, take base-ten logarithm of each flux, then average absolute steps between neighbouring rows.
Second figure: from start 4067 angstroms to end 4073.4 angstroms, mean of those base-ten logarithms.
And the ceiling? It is 1.75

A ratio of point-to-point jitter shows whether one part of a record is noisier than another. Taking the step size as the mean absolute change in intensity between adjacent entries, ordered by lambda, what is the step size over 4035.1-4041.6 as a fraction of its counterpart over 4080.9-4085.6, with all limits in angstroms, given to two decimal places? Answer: 1.37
